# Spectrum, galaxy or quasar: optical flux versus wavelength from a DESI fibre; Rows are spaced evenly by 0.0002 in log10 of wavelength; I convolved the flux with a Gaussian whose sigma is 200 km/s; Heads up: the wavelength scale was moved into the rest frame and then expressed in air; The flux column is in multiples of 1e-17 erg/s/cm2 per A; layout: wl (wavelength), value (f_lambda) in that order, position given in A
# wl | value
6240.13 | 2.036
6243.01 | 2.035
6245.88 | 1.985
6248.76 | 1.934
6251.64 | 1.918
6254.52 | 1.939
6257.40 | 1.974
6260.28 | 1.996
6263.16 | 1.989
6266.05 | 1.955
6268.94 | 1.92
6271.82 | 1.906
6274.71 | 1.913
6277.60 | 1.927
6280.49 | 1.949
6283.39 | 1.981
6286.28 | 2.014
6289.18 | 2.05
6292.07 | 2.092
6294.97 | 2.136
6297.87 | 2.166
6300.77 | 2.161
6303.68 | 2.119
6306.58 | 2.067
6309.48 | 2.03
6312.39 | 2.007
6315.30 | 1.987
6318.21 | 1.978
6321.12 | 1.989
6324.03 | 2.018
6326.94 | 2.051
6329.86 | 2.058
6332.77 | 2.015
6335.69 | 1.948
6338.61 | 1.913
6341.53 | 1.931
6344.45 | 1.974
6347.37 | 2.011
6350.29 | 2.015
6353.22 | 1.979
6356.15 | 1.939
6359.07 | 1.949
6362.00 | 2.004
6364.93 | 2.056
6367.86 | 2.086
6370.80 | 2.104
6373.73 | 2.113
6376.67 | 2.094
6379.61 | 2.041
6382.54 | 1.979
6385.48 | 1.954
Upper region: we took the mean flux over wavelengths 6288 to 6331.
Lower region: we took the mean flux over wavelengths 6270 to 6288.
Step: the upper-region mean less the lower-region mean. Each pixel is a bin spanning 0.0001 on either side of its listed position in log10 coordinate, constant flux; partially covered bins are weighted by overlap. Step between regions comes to 0.11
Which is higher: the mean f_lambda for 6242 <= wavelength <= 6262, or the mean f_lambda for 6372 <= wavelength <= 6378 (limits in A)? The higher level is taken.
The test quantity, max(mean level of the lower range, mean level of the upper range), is 2.10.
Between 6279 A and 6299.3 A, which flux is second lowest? 1.981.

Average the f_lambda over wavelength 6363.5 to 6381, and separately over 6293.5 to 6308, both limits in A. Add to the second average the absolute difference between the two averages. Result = 2.18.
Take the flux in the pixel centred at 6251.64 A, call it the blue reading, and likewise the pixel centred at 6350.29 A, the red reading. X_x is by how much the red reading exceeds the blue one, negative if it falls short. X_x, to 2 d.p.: 0.10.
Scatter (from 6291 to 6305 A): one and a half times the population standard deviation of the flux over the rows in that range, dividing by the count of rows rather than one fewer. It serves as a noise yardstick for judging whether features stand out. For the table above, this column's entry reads 0.041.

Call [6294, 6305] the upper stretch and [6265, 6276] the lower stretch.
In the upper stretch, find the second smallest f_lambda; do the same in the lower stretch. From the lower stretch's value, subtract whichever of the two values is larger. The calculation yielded -0.22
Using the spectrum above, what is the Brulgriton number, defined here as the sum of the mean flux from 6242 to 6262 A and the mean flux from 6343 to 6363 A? 3.950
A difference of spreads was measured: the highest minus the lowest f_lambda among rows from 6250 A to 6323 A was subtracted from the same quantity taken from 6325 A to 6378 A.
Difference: -0.06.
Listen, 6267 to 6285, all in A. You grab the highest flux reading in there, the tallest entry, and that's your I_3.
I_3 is 1.981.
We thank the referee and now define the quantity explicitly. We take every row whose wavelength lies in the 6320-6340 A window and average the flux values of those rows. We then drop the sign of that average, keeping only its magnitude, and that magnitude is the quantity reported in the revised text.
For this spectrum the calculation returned 1.999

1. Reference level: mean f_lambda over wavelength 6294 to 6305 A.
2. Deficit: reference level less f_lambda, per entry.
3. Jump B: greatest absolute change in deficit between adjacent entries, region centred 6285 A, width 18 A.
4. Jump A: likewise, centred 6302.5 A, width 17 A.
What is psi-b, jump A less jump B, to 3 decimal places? 0.010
